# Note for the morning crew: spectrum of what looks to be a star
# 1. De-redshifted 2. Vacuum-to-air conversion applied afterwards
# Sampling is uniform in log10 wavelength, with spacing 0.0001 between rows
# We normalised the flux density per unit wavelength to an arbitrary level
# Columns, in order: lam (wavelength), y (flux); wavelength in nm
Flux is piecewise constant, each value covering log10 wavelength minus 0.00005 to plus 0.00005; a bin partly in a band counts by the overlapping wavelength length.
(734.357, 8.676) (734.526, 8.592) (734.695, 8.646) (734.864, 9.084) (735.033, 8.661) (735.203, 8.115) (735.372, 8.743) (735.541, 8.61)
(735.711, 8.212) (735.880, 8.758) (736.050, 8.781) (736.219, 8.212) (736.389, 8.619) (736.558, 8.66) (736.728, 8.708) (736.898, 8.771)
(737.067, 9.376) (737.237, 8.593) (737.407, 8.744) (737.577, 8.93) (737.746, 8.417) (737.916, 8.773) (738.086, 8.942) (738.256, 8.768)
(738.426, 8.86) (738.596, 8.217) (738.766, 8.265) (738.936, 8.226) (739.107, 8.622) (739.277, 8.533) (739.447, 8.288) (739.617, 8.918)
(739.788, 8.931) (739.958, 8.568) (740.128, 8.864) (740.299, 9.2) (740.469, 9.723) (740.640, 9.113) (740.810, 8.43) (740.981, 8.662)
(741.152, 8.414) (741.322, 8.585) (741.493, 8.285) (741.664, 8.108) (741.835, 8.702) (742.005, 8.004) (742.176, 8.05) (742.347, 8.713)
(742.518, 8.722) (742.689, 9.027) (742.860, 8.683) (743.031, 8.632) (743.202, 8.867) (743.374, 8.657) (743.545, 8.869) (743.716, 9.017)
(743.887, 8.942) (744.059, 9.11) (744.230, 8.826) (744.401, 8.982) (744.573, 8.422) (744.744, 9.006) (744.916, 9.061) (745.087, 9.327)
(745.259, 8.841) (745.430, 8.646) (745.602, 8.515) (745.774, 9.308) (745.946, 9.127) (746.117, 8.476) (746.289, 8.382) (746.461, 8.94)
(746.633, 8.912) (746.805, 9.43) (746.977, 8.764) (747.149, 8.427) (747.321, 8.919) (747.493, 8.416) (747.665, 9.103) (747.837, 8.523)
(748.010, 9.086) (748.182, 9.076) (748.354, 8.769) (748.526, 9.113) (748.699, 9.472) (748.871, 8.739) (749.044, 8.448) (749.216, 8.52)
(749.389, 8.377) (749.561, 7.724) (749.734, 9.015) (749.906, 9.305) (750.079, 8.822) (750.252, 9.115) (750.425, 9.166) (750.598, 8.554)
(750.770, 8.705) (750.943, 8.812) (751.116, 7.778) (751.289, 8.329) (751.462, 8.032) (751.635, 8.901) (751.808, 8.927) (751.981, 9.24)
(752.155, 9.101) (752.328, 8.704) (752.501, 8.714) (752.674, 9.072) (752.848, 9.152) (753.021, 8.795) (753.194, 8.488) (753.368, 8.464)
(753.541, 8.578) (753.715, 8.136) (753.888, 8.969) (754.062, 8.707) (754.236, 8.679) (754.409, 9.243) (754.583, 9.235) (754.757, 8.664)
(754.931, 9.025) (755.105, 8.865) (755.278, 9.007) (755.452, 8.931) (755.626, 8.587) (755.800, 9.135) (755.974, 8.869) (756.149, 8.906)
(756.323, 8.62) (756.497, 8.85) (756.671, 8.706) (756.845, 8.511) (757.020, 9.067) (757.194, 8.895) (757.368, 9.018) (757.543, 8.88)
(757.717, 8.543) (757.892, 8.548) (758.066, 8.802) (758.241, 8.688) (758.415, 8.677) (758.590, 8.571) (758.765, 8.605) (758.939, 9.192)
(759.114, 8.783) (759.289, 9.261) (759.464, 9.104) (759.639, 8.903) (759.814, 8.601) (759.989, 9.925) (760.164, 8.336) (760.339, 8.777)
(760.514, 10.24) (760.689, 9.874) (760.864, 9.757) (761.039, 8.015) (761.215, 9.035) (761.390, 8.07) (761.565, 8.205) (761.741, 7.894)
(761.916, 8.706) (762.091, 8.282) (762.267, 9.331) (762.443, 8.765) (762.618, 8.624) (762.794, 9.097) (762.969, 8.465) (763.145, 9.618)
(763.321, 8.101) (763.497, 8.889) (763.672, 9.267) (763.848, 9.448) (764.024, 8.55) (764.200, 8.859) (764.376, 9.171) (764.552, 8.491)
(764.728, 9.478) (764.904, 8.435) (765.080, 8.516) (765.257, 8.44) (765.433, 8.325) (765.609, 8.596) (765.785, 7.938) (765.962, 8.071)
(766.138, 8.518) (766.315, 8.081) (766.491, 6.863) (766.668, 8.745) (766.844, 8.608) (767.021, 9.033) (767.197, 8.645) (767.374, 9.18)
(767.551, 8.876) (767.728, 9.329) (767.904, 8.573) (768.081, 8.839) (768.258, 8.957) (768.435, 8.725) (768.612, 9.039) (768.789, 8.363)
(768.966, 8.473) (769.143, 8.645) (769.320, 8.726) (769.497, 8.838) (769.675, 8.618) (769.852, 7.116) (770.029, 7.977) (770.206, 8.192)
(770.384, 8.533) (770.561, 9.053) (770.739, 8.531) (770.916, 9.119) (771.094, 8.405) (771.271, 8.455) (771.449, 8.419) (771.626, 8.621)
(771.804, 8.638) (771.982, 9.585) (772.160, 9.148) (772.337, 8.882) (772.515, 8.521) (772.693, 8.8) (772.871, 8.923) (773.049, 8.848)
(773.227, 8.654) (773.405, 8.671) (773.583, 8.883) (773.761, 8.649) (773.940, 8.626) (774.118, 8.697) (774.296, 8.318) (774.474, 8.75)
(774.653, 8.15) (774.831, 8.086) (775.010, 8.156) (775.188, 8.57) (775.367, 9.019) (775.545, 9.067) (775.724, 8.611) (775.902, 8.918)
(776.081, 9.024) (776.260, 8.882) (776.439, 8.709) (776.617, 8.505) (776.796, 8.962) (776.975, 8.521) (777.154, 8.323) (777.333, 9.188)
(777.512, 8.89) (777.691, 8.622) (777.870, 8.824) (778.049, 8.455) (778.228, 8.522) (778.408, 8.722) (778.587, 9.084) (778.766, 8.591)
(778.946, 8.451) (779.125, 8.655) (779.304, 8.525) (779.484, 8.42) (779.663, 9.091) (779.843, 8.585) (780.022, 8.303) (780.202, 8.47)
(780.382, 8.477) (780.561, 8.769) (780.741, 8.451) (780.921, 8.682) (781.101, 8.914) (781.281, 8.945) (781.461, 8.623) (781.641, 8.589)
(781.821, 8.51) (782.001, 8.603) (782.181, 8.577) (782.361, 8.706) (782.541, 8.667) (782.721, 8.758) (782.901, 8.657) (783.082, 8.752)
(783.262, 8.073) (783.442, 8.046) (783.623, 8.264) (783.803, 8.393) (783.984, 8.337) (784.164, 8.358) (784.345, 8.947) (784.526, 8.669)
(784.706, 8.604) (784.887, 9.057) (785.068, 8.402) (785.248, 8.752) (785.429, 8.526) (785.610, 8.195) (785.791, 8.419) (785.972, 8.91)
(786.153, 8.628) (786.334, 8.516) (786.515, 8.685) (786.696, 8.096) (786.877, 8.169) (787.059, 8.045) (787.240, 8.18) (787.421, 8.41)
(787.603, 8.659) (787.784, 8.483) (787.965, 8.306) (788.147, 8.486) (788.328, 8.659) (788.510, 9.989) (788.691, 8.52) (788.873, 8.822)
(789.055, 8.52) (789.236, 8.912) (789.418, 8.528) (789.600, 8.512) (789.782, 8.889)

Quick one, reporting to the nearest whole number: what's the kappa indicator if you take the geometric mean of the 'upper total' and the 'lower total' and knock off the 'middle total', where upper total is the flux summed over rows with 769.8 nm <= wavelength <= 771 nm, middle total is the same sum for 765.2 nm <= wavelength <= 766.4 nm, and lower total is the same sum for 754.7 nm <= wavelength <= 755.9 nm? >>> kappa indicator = 2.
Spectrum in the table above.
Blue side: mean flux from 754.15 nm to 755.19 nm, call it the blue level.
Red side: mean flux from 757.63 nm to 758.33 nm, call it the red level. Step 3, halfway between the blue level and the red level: 8.80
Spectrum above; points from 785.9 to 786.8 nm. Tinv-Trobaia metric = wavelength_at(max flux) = 785.972 nm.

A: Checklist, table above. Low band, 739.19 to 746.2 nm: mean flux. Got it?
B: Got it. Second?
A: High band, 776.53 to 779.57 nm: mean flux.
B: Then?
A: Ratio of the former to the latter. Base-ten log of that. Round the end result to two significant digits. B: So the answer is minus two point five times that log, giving -0.012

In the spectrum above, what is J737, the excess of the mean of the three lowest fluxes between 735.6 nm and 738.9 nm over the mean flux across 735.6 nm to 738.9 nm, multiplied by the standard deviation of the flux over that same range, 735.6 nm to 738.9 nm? -0.13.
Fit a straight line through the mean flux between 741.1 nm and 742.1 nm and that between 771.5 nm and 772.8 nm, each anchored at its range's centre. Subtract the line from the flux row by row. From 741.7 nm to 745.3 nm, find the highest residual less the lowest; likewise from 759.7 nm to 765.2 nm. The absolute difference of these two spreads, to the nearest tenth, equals 1.1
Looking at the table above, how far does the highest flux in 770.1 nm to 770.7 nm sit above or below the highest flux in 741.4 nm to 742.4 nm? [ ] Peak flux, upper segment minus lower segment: 0.34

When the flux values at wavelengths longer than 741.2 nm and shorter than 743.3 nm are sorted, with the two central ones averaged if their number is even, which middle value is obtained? 8.66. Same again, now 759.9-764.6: 8.78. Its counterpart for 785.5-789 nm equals 8.49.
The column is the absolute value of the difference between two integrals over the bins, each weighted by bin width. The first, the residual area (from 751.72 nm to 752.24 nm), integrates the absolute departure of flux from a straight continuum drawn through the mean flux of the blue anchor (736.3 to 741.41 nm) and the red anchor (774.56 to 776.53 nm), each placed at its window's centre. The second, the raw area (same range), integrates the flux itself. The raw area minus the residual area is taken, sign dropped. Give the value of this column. 4.52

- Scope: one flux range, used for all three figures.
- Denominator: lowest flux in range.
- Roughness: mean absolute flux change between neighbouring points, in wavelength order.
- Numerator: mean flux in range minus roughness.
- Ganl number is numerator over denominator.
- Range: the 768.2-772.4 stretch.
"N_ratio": 1.16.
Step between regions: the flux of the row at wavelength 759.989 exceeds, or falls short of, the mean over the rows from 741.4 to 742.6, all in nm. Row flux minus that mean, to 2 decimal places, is 1.56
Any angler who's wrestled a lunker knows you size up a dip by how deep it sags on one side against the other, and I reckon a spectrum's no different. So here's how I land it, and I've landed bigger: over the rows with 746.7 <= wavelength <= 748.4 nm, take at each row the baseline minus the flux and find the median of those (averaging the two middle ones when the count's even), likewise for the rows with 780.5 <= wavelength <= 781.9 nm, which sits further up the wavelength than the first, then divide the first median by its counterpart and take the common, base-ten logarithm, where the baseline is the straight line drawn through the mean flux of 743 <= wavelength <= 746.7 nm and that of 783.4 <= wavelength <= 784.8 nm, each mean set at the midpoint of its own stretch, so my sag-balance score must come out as -1.0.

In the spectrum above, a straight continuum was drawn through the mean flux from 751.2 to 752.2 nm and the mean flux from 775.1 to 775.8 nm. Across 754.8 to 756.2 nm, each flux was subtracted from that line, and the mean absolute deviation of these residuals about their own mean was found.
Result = 0.11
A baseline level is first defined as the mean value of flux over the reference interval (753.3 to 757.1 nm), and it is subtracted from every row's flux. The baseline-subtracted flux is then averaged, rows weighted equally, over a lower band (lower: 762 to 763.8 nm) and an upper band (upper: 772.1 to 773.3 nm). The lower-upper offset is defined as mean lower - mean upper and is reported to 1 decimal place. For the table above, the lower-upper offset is 0.0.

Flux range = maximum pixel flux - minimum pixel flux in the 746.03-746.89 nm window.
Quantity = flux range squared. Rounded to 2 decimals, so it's 1.10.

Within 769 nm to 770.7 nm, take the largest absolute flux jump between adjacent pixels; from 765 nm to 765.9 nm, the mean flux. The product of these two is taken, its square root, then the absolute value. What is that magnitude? 3.5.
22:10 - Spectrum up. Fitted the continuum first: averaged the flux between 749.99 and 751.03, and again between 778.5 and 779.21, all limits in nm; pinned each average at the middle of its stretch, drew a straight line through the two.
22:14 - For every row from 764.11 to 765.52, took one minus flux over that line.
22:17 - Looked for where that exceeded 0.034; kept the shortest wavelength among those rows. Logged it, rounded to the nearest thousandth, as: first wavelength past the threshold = 764.904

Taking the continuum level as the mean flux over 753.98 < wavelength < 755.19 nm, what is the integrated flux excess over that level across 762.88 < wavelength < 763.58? -0.10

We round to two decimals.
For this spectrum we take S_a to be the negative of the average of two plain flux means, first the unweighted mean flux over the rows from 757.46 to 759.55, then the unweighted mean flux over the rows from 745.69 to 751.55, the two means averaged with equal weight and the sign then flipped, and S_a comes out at -8.78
